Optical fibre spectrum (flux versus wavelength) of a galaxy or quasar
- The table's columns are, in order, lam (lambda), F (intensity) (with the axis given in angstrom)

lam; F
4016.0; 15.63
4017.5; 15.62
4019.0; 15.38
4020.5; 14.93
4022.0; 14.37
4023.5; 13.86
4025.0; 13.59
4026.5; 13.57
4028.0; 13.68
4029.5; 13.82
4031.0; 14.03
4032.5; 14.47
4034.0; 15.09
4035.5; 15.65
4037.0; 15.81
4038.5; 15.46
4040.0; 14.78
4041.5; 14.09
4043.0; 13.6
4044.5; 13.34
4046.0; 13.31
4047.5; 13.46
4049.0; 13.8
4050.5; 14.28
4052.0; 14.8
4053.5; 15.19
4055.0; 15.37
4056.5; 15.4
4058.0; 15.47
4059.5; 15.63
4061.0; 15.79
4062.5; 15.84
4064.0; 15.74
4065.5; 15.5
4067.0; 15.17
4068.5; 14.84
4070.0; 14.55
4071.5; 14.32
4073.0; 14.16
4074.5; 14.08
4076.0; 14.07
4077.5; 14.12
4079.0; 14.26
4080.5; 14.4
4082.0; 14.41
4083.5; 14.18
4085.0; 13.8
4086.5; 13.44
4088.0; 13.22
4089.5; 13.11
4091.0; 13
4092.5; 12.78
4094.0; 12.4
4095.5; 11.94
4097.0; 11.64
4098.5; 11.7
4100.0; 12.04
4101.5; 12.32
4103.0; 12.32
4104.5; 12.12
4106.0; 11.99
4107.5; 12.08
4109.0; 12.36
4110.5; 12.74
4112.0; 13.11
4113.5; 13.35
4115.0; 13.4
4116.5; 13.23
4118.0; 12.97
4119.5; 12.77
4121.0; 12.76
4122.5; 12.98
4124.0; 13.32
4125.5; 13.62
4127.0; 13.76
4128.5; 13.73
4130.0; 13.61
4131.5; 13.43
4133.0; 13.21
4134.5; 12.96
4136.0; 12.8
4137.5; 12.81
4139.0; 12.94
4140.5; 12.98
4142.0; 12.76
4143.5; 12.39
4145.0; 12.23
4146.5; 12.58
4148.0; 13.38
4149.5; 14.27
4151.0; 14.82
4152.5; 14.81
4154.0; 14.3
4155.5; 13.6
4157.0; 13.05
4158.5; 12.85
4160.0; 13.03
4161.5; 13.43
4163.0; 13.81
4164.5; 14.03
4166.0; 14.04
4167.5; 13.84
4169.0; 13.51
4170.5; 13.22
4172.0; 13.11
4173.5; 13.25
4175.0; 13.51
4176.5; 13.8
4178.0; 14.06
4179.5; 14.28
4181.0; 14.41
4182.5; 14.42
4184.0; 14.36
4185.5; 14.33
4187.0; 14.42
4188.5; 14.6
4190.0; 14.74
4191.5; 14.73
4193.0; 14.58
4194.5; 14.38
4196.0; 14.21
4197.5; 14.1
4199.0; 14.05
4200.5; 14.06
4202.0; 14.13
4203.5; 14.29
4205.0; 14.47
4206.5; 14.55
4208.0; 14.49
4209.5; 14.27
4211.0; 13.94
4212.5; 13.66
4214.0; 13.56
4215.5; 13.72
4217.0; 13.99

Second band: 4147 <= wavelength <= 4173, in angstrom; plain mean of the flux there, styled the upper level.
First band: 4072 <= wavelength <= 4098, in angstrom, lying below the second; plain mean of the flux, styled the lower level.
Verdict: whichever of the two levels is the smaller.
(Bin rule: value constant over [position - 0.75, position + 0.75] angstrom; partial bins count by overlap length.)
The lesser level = 13.5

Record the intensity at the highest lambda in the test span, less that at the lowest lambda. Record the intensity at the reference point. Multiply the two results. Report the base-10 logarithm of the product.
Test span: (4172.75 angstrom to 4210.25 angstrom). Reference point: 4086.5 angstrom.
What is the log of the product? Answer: 1.1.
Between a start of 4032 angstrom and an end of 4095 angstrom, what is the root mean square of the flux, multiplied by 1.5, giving 21.7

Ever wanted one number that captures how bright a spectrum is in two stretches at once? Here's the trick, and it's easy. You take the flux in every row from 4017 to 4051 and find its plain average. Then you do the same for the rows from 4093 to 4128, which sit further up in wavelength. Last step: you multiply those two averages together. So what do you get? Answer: 181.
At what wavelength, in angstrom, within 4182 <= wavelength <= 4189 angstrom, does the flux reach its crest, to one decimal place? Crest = 4188.5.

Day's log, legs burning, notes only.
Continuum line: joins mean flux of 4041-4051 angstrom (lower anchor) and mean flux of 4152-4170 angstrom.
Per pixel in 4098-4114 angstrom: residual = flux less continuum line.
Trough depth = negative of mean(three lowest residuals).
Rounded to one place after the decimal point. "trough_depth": 1.8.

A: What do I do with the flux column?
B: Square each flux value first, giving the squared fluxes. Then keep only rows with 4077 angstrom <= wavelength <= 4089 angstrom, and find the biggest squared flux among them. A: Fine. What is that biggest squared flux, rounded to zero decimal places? 208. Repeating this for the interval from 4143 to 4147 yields 158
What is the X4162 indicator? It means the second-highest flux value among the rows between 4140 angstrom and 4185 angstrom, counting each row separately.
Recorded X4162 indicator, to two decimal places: 14.81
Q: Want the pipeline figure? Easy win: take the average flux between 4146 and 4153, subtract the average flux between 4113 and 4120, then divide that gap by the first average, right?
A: 0.06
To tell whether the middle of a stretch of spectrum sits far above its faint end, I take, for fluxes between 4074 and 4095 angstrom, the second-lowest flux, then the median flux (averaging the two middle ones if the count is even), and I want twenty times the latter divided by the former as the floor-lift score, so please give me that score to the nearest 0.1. 21.8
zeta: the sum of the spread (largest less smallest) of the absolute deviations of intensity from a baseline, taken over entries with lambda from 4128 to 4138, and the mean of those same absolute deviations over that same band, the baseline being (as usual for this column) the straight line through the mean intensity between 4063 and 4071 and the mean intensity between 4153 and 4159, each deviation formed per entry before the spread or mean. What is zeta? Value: 1.5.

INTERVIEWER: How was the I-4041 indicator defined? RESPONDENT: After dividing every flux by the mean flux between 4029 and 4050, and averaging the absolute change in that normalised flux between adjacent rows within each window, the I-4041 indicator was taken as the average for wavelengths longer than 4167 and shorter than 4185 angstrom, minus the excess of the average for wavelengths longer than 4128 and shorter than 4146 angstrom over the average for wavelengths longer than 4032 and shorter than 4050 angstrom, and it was 0.0290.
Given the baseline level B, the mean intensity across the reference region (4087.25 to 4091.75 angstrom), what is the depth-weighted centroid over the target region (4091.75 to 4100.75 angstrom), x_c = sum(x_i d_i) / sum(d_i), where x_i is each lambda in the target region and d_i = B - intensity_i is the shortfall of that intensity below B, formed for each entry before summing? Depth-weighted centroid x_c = 4097.0 angstrom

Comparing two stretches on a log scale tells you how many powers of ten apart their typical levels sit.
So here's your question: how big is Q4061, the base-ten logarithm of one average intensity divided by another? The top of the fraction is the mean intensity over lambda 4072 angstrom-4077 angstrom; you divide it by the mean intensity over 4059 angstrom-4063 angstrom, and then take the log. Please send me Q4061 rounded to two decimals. -0.05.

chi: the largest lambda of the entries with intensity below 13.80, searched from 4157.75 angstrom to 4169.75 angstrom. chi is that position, 4169.0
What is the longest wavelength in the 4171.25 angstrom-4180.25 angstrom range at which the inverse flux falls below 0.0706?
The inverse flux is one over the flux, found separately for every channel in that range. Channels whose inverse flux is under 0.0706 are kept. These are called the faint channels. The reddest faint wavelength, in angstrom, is 4179.5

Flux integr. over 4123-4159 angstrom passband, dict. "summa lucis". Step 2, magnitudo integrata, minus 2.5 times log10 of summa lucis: -6.70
